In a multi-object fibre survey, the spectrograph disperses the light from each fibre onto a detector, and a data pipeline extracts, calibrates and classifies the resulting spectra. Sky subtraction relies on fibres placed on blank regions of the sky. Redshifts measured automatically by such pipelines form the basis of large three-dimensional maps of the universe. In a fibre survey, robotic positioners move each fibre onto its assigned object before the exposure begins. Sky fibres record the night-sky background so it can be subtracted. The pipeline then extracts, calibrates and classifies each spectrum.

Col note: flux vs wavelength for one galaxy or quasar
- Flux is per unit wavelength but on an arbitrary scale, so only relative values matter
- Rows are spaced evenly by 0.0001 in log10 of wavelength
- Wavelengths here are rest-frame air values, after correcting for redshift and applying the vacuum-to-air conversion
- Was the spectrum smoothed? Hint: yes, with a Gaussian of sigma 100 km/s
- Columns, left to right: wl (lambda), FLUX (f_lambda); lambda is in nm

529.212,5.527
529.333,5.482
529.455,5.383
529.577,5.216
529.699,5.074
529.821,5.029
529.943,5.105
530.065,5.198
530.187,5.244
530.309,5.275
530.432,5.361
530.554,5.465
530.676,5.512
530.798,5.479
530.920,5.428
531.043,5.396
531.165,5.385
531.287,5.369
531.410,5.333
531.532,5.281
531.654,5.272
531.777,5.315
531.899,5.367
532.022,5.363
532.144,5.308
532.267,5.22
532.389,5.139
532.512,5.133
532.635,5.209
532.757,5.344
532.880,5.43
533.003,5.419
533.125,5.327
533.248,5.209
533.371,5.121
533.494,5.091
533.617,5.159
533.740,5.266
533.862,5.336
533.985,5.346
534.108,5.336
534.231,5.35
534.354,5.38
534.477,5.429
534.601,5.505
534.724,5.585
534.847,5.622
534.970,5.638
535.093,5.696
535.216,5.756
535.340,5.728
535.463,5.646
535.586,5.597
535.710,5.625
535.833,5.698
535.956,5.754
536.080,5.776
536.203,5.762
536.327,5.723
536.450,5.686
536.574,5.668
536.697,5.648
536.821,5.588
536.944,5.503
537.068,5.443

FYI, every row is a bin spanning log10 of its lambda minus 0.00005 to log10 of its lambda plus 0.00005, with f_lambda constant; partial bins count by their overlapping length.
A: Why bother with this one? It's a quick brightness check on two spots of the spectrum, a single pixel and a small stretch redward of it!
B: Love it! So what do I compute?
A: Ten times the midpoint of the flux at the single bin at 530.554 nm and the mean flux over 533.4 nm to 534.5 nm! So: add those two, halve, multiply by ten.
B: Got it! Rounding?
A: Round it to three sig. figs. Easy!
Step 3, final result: 53.8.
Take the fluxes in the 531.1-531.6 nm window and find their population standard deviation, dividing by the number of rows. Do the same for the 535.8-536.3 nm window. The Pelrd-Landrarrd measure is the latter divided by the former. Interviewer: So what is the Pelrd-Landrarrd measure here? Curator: 0.7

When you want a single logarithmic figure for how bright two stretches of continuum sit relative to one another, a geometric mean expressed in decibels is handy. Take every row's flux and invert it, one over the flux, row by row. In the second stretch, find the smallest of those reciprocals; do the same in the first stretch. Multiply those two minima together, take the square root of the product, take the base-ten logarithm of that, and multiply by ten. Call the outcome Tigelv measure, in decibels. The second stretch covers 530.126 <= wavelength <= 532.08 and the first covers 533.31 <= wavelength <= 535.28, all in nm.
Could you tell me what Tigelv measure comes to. -7.51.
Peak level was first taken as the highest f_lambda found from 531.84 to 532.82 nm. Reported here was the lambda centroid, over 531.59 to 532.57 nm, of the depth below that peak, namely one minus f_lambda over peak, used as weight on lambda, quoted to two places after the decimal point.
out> 532.26 nm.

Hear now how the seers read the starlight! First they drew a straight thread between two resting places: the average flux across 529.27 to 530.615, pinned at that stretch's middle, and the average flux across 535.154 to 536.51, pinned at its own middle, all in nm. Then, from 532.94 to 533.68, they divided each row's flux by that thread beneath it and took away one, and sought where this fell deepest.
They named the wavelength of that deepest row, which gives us 533.494 nm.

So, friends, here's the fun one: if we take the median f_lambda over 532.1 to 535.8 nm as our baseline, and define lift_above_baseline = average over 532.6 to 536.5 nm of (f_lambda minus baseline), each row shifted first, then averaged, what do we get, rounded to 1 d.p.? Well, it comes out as 0.1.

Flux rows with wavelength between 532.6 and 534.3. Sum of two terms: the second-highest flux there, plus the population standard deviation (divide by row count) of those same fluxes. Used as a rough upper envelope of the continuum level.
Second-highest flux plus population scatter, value 5.52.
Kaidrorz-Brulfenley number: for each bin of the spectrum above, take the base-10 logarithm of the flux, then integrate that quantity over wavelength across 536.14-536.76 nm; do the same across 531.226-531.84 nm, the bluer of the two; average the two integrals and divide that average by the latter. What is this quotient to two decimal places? 1.03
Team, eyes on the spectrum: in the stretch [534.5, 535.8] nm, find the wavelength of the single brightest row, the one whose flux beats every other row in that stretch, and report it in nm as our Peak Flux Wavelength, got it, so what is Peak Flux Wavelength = 535.216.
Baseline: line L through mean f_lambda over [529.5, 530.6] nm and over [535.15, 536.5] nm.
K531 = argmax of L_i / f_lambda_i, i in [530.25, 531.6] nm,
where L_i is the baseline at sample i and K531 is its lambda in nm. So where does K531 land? 531.532 nm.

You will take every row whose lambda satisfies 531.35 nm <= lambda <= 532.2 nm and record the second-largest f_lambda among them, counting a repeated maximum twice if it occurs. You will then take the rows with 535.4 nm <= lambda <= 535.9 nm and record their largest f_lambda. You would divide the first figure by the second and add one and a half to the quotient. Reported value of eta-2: 2.44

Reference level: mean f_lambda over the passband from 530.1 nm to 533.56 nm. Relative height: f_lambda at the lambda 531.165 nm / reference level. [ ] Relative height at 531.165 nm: 1.01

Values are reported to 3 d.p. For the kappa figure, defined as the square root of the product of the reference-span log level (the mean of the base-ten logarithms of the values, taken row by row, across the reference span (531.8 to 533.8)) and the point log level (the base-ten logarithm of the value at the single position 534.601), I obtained 0.731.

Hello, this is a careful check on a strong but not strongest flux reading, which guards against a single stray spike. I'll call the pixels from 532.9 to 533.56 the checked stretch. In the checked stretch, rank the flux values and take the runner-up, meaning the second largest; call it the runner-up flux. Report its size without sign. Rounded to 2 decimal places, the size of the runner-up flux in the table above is 5.33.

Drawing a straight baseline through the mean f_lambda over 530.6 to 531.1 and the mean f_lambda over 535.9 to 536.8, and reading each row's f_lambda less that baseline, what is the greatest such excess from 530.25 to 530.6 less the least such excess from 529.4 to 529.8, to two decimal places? 0.35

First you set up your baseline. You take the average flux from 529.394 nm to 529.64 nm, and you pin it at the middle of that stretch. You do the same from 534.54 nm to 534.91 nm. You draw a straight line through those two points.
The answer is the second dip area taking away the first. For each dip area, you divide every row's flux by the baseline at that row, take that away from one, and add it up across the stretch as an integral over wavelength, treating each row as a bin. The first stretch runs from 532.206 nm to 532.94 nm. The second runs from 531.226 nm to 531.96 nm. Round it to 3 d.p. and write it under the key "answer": -0.017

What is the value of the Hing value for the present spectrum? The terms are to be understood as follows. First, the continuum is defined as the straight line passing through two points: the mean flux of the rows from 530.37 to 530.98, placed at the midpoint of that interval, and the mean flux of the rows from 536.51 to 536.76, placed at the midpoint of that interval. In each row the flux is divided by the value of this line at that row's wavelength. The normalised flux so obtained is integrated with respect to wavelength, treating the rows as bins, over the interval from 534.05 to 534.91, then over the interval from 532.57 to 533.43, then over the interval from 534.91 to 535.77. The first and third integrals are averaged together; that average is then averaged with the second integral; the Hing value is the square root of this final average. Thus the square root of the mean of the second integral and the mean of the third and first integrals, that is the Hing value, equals 0.916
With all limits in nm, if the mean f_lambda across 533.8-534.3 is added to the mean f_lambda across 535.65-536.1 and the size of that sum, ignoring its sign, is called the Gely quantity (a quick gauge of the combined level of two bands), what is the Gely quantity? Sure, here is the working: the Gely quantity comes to 11.06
